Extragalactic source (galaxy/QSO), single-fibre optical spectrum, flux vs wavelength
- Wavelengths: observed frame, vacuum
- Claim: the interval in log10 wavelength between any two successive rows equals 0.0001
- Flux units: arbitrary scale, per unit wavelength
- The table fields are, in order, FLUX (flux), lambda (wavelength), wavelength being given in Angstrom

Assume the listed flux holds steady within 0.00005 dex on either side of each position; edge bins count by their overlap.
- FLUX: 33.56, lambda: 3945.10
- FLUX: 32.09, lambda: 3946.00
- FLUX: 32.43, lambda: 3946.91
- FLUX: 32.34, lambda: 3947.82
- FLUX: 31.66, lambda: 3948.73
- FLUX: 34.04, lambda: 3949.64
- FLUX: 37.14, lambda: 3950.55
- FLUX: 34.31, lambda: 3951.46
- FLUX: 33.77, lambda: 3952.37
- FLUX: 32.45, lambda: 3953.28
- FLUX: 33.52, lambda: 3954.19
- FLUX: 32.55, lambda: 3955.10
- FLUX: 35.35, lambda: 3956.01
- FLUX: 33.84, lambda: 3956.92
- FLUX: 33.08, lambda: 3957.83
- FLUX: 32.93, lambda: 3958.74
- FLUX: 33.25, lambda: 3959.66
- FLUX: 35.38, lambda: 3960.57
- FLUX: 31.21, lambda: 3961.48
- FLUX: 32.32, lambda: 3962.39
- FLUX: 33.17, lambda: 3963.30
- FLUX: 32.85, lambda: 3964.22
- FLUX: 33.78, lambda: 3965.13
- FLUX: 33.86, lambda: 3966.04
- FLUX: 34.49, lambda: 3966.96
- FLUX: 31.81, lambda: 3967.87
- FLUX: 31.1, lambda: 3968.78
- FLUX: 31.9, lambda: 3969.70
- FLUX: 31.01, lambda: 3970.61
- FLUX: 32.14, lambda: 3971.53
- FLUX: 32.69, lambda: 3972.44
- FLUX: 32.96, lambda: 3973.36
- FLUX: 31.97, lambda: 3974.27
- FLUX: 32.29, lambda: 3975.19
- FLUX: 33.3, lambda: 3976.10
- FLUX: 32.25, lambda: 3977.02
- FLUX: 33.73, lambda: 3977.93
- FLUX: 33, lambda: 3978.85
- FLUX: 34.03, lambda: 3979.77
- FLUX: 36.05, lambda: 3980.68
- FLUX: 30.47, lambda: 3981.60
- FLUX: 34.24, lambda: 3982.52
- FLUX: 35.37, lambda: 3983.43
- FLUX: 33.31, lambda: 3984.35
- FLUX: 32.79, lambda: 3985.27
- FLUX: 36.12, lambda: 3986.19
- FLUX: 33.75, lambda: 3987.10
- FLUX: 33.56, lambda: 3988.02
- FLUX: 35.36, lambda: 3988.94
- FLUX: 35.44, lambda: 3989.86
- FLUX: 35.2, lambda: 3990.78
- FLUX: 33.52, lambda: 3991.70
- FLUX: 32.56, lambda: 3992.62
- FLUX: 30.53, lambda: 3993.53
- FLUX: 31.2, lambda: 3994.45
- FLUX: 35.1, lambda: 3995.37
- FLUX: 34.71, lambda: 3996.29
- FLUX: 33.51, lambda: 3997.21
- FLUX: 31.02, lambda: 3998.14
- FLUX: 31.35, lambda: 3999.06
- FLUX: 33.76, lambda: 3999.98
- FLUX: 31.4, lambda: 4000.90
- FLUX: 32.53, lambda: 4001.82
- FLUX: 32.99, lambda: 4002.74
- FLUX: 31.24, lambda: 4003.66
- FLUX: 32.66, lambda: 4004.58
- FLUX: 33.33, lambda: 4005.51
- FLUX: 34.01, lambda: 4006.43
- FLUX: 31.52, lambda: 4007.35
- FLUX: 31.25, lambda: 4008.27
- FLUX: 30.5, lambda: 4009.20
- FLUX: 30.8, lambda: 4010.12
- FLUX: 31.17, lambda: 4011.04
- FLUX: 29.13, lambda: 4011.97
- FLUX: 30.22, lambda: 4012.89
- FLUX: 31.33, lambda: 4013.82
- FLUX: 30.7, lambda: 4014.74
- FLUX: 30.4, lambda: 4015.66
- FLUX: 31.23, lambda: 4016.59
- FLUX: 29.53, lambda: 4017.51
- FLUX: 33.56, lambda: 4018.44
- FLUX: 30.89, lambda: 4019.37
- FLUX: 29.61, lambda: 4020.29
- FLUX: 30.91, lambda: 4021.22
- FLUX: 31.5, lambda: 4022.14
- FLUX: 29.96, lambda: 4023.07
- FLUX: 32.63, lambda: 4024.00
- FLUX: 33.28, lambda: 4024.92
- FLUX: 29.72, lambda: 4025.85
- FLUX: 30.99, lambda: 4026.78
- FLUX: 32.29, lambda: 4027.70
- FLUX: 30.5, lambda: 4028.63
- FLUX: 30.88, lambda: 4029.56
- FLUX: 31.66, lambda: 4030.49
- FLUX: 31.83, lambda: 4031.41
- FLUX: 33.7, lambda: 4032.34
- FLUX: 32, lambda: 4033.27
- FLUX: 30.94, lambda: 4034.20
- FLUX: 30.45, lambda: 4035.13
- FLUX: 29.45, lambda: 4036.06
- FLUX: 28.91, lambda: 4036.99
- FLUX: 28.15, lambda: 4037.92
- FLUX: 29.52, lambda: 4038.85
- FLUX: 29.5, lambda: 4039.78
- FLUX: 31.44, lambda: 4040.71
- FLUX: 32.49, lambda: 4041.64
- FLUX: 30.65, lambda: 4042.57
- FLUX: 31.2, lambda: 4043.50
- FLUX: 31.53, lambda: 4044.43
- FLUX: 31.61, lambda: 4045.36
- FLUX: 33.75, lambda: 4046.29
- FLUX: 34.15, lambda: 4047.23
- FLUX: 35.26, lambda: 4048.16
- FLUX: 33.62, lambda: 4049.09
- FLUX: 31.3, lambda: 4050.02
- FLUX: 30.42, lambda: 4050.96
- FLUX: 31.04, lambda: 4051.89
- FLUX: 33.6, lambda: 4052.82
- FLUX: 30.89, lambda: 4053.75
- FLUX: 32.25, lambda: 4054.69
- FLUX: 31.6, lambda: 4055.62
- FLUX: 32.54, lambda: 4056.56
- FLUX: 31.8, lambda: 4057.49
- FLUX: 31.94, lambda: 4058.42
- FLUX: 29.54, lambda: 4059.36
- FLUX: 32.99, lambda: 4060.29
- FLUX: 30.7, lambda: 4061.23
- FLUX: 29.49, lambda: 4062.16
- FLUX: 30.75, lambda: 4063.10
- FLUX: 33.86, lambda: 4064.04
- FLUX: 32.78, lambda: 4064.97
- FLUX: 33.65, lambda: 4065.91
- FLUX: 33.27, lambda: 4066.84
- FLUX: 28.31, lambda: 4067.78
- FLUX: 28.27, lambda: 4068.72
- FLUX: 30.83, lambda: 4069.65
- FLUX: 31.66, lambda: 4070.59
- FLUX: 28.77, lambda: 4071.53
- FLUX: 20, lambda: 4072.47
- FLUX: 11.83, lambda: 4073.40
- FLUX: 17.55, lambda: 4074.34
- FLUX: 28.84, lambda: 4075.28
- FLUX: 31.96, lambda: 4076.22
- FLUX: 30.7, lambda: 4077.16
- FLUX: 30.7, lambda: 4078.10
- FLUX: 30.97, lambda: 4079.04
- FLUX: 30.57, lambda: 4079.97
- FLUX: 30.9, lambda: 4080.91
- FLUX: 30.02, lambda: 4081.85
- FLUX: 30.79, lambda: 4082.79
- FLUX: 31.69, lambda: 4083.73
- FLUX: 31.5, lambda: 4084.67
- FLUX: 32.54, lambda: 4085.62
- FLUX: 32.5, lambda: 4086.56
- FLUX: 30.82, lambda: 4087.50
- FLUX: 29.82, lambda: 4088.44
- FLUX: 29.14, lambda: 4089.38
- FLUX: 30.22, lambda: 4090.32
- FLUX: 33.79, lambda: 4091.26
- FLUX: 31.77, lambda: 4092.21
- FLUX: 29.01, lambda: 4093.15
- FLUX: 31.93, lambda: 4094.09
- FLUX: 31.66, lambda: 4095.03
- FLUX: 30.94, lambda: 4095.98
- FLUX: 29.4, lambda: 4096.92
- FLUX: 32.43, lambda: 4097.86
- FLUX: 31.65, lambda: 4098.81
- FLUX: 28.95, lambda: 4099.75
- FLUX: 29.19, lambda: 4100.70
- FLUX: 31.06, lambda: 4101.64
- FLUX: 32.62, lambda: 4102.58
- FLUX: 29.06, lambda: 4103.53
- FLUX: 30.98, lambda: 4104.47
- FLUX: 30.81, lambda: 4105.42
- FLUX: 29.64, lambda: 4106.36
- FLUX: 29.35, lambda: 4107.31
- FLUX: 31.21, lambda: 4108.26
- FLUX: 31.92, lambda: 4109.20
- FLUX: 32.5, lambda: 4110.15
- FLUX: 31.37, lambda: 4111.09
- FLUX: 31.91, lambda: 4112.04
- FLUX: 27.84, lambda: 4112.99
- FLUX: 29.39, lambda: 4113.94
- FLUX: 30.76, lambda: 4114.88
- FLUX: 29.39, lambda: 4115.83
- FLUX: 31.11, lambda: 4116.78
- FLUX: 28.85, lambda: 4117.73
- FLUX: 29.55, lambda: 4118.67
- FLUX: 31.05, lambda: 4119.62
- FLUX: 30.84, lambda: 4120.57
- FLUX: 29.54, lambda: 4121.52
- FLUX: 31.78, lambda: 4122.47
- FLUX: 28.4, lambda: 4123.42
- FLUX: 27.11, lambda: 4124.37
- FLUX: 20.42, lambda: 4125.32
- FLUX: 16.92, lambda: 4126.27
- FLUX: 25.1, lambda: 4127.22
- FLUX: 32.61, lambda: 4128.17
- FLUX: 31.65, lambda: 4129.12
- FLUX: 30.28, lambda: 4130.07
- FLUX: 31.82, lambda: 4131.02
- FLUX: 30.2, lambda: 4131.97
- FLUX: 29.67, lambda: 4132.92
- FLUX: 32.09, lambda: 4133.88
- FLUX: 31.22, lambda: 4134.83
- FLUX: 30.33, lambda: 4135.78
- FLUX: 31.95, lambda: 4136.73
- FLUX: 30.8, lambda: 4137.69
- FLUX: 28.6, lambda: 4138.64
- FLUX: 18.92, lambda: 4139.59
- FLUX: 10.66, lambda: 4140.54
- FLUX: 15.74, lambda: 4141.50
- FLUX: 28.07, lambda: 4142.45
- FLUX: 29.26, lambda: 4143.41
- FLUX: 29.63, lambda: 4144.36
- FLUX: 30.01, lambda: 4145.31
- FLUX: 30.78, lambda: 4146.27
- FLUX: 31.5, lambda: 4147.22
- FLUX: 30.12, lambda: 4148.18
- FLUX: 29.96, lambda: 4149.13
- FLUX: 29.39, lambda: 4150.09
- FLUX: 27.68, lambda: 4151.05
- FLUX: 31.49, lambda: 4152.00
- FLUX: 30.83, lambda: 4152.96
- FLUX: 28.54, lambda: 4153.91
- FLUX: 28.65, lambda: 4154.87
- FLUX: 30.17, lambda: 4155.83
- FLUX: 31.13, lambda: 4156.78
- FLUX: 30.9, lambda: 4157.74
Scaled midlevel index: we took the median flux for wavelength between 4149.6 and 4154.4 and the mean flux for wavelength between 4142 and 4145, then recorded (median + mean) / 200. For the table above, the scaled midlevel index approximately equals 0.292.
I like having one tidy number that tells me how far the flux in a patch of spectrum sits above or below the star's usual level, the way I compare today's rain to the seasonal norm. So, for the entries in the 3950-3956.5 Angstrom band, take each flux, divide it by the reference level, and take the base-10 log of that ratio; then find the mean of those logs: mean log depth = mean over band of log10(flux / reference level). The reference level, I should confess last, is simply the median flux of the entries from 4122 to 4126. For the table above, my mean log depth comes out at 0.090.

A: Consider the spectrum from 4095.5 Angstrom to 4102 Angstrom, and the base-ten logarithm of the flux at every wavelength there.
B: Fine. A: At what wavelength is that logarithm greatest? 4097.86 Angstrom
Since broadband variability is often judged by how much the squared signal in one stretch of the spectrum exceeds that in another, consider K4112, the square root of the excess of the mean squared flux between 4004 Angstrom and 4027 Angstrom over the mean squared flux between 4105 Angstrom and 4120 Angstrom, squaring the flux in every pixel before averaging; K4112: 7.1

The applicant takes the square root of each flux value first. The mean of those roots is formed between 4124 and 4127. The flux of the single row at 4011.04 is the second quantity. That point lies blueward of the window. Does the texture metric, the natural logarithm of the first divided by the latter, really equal -1.91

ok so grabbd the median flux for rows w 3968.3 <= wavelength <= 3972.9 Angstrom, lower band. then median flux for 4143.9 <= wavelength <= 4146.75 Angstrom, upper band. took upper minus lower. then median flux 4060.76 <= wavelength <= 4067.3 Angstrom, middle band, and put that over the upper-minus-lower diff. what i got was -17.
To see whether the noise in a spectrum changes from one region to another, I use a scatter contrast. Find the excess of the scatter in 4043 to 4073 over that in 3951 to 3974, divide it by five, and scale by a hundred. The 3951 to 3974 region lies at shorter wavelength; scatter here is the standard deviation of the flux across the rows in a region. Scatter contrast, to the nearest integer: 30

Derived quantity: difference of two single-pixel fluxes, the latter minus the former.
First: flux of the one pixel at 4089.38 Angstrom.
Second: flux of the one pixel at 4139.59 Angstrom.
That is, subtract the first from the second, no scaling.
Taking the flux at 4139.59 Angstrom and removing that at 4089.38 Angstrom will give -10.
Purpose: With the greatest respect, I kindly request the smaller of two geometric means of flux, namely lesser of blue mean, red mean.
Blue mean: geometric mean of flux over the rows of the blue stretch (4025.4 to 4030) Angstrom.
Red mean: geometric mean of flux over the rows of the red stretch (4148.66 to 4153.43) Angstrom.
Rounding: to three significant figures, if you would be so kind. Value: 29.8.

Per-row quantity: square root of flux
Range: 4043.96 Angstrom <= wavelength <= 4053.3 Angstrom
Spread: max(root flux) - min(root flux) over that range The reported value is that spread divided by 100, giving 0.0042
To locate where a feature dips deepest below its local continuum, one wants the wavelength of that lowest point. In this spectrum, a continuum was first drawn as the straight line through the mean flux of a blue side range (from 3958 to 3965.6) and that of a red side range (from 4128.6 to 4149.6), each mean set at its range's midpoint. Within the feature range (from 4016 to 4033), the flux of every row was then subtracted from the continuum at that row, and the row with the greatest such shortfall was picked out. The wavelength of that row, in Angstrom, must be 4017.51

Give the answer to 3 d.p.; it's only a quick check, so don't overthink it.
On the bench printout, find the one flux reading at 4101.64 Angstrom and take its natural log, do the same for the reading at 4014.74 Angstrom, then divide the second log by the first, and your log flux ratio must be 0.997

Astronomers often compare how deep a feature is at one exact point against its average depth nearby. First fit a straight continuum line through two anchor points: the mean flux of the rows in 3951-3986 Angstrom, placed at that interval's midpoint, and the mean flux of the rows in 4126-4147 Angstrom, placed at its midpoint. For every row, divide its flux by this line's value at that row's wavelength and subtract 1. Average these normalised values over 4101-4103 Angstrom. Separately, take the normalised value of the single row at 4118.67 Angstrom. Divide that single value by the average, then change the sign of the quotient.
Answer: -0.5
